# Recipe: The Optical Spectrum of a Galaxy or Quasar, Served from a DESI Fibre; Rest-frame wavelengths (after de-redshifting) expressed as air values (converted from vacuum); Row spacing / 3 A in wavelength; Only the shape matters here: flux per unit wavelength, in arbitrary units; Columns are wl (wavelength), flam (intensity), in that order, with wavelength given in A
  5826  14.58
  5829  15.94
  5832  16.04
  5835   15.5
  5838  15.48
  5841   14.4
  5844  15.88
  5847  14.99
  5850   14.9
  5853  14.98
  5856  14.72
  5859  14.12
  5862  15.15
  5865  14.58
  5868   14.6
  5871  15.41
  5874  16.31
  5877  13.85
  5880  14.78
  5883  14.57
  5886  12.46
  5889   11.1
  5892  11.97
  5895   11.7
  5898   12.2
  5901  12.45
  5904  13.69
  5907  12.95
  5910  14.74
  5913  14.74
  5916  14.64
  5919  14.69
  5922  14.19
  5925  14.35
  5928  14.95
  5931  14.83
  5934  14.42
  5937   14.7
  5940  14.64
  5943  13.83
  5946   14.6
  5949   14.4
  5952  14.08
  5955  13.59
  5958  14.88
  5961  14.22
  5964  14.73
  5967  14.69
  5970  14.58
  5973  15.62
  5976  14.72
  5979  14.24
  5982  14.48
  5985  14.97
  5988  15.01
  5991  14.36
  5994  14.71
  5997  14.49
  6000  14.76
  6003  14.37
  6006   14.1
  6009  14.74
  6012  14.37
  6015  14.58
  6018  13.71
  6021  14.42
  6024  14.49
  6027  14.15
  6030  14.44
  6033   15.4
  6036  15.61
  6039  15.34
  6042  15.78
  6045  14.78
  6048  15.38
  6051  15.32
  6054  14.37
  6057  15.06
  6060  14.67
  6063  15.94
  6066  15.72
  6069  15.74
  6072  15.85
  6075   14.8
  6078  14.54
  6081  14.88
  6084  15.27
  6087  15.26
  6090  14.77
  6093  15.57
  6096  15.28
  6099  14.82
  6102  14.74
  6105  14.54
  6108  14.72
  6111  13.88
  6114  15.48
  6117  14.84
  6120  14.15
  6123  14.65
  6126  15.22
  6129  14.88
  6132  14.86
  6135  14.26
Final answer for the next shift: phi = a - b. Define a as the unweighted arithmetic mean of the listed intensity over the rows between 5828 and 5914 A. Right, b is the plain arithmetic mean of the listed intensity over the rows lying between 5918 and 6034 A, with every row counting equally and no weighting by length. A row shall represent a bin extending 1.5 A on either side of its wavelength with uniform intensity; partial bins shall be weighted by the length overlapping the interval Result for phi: -0.2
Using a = 14.3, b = 14.5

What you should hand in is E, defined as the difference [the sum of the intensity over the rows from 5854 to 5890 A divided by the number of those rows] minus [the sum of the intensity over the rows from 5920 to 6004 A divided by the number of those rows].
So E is -0.25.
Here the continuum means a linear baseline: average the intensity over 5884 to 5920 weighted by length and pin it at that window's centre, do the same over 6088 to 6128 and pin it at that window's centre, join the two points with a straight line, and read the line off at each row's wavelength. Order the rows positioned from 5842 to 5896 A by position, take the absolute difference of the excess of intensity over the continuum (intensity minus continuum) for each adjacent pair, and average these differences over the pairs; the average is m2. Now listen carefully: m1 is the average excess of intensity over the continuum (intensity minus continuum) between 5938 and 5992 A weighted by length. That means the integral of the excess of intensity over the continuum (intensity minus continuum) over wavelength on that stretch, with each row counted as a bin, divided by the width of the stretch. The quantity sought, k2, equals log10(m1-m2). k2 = -1.0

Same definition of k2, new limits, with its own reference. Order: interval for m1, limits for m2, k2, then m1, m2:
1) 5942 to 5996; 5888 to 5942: -0.4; 0.88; 0.47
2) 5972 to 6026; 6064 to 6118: -0.8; 0.63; 0.46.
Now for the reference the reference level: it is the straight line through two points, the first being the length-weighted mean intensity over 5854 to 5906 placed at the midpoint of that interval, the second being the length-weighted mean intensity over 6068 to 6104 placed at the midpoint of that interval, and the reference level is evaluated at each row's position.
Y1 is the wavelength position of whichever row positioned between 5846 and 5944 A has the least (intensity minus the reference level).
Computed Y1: 5889 A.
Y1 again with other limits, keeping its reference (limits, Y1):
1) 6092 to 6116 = 6111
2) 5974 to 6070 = 6018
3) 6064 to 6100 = 6078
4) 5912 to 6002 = 5955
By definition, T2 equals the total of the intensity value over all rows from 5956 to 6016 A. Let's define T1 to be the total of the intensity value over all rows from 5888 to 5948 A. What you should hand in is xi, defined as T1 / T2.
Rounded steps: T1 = 275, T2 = 293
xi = 0.94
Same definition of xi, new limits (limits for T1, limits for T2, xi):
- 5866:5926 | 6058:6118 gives 0.91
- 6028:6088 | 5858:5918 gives 1.10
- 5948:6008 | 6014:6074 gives 0.97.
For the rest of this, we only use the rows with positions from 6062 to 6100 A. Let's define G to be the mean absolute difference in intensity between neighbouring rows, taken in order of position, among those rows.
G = 0.37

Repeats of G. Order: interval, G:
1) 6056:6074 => 0.40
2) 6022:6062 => 0.52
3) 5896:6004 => 0.47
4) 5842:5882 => 0.72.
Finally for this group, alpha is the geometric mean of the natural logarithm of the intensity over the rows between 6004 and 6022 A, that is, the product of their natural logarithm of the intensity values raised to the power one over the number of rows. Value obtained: 2.661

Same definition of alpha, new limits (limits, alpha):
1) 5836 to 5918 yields 2.641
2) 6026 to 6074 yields 2.722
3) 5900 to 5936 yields 2.653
